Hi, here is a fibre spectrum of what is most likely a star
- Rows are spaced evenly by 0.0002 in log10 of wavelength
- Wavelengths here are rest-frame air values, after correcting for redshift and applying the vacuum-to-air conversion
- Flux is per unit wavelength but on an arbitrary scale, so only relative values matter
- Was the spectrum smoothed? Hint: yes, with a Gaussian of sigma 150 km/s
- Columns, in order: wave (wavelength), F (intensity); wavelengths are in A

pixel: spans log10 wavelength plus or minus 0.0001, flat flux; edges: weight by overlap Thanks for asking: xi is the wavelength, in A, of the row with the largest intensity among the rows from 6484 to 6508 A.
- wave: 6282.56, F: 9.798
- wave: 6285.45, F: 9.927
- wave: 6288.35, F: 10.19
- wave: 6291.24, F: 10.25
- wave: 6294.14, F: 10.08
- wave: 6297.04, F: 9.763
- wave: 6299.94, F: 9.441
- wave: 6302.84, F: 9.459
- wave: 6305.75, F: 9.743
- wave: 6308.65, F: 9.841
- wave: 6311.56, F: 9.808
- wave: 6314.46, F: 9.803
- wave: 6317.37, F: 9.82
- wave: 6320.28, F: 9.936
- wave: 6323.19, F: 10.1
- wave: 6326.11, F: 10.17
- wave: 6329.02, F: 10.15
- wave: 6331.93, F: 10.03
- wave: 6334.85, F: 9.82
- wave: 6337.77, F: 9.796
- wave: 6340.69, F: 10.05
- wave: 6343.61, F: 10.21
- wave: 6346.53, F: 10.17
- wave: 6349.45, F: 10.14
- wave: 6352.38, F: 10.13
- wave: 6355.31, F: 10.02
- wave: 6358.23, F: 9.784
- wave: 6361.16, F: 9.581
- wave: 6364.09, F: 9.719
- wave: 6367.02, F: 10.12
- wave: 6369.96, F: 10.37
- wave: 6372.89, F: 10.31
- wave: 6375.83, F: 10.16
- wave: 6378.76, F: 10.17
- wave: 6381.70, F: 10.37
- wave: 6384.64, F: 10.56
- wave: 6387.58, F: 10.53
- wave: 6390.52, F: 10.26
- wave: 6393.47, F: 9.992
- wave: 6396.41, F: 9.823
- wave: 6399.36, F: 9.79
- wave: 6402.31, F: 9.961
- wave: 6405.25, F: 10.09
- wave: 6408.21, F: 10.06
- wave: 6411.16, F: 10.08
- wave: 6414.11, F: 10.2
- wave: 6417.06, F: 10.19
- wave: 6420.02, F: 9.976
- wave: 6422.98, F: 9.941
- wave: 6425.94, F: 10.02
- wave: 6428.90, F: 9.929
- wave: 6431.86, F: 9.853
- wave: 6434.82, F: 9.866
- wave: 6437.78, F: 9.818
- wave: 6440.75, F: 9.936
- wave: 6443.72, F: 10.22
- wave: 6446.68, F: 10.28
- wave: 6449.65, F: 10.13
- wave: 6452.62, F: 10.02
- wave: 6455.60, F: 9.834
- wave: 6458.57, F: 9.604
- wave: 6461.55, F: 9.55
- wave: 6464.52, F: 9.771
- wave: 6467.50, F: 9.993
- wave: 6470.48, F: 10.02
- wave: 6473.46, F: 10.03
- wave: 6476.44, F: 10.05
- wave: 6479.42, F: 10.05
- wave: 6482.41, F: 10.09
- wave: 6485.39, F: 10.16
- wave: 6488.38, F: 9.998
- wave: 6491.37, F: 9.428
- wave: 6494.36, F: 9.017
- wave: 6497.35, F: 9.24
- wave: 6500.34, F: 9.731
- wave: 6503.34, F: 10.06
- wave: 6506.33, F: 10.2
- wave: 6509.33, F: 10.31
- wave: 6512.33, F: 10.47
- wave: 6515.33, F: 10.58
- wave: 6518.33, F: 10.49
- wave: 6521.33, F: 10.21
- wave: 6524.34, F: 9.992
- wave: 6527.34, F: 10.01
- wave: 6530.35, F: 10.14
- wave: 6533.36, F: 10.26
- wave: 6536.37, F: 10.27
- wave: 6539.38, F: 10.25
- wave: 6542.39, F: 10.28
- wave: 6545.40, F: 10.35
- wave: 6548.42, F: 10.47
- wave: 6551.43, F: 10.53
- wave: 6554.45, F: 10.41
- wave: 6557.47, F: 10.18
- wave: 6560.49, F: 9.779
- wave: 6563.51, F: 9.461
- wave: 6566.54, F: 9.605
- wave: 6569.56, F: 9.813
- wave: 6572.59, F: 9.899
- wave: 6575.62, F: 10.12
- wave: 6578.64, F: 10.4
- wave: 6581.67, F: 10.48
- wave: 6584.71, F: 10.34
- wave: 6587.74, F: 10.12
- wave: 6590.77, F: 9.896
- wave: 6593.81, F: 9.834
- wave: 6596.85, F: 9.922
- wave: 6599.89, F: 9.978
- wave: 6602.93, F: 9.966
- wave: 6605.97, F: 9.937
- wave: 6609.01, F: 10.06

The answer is 6506.33 A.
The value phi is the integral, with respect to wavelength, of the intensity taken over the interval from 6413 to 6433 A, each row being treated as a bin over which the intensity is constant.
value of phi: 200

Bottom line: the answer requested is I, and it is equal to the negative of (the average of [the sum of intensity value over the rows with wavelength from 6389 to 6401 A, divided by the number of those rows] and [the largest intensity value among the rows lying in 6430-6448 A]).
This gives -10.1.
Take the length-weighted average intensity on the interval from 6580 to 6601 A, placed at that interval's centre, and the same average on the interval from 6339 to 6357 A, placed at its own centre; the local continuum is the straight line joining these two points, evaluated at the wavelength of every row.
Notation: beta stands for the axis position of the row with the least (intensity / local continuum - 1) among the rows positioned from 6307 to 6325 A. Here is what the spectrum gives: 6314.46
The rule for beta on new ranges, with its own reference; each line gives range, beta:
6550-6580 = 6563.51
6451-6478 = 6461.55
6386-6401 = 6399.36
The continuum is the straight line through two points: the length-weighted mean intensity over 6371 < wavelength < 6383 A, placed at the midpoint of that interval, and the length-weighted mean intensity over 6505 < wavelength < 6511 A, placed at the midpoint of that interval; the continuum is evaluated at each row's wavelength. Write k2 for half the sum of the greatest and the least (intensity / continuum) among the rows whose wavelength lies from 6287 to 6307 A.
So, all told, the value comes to 0.96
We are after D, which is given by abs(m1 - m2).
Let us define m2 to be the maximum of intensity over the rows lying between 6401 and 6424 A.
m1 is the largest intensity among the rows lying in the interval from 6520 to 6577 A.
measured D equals 0.33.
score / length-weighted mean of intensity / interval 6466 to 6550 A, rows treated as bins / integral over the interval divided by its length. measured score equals 10.1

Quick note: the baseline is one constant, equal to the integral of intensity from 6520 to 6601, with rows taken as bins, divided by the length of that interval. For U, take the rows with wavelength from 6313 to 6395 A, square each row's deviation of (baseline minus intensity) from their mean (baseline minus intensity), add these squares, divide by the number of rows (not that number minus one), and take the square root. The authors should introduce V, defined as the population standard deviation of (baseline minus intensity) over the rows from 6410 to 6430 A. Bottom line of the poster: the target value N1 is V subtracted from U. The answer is 0.13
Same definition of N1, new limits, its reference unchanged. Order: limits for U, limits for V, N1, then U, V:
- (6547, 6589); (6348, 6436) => 0.11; 0.34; 0.226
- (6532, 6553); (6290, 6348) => -0.12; 0.10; 0.226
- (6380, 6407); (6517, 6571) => -0.02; 0.27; 0.298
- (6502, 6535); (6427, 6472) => -0.01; 0.19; 0.196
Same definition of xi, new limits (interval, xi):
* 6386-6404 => 6387.58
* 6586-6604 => 6587.74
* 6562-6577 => 6575.62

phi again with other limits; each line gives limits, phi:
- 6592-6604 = 119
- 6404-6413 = 91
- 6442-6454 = 122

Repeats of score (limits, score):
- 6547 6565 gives 10.1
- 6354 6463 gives 10.0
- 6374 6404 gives 10.2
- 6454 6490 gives 9.9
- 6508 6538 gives 10.3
